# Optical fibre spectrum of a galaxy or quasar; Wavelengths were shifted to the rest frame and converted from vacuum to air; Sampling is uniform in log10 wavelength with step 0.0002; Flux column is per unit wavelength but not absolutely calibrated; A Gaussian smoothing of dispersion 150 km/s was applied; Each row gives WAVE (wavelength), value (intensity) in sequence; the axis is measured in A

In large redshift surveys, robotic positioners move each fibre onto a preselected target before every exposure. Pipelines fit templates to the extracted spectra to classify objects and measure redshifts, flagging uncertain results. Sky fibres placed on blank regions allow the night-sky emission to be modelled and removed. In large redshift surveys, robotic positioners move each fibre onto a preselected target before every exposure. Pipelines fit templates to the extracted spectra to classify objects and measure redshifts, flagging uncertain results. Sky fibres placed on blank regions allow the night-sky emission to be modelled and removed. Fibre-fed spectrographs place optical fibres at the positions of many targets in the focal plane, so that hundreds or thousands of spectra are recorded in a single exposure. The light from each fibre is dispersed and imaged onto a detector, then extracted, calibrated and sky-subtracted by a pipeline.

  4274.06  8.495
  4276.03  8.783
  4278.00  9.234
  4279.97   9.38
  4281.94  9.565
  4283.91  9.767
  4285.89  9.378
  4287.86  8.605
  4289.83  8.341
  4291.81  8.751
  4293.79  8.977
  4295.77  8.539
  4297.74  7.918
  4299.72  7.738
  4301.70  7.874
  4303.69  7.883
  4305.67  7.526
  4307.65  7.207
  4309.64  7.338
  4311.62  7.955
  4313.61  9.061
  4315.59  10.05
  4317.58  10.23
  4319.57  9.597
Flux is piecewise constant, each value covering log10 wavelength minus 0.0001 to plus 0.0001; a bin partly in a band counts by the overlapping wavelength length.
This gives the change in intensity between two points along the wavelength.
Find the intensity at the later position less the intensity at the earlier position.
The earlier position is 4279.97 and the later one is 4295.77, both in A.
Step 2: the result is -0.8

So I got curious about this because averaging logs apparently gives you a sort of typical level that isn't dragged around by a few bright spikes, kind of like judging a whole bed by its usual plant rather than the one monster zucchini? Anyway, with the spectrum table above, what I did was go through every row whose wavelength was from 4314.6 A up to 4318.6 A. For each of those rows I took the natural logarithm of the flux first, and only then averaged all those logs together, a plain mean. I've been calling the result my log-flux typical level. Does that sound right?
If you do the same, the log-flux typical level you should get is 2.32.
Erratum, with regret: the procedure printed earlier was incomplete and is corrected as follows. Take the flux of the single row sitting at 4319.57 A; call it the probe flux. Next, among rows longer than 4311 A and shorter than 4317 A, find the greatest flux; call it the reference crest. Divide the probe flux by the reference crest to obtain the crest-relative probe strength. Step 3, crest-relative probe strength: 0.95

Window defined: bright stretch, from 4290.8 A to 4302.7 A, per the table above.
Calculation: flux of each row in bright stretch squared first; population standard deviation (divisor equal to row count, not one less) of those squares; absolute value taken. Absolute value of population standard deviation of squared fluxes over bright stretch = 7.9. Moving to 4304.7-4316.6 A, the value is 17.8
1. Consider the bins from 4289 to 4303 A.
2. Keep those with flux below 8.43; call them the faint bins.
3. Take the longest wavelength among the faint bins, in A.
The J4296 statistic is 4301.70 A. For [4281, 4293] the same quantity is 4289.83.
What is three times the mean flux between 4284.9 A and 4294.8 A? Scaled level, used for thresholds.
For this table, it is 26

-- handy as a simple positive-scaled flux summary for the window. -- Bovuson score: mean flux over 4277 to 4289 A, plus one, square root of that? 3.21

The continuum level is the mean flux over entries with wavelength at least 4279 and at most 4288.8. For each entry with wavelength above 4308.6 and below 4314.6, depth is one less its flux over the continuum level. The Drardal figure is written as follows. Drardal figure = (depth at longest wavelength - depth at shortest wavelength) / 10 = -0.018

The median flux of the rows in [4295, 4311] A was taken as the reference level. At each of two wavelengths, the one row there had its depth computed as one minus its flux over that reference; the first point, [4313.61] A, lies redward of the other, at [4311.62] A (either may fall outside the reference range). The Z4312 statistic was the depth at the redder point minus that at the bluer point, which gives -0.14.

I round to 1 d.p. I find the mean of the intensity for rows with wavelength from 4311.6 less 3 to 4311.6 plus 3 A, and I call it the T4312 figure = 8.1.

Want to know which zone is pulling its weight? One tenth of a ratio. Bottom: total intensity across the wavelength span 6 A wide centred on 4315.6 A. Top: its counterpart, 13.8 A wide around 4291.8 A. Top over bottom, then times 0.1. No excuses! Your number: 0.21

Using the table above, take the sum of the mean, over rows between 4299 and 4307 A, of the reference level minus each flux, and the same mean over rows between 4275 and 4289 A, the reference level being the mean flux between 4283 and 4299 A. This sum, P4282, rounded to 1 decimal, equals 0.6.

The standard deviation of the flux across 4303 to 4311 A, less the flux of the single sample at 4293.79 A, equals -8.7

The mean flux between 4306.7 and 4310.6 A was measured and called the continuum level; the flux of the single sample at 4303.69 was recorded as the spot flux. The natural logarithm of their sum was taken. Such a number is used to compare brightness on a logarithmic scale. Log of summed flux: 2.72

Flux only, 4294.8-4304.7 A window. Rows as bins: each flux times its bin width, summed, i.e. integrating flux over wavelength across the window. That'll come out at 79.1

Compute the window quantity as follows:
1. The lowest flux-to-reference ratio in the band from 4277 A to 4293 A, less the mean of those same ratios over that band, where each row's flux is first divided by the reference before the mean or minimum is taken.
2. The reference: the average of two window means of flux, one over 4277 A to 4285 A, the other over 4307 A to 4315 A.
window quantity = -0.09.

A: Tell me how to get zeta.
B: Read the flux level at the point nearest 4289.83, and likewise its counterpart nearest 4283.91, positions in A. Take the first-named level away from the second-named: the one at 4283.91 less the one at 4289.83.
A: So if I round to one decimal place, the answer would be 1.4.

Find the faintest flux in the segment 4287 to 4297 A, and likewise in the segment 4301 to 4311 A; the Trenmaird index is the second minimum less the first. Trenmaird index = -1.13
